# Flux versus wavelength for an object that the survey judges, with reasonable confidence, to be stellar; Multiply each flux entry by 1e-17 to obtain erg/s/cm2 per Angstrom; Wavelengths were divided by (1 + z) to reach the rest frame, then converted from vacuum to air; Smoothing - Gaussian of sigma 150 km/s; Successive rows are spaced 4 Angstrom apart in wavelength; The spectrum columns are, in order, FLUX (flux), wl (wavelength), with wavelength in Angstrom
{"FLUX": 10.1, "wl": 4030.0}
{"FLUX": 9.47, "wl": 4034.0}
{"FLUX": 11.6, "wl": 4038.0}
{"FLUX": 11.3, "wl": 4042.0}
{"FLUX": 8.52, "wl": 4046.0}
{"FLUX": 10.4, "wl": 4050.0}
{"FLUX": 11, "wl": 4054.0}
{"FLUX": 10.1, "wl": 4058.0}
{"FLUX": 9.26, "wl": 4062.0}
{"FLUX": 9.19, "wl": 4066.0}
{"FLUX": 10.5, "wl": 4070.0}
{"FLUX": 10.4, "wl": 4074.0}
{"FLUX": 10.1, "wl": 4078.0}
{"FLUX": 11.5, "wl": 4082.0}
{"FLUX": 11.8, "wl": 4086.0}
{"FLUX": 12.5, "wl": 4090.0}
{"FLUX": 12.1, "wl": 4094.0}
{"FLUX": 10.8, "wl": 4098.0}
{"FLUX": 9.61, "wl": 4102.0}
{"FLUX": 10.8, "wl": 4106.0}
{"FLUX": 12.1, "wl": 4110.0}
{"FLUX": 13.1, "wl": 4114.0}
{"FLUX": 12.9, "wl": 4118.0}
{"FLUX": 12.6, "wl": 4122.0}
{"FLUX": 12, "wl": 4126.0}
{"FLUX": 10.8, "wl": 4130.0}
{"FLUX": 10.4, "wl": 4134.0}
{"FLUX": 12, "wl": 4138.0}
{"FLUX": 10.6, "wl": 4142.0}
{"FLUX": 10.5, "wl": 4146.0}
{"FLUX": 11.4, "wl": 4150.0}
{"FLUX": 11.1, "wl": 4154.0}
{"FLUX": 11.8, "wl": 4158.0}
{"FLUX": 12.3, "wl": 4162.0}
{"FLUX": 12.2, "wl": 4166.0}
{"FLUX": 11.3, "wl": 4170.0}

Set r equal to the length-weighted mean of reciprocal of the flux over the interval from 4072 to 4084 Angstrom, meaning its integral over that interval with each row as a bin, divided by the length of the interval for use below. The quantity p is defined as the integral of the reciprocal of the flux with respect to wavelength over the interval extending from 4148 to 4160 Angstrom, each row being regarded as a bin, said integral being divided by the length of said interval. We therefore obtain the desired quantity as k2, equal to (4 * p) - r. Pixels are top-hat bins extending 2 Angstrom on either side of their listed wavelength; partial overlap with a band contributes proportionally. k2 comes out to 0.256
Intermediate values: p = 0.088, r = 0.0940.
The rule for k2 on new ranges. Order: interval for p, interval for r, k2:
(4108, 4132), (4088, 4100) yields 0.243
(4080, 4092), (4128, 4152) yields 0.244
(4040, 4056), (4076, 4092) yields 0.305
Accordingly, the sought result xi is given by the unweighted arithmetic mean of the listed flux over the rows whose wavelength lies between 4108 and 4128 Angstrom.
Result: 12.5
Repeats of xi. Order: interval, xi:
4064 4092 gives 10.9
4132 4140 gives 11.2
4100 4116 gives 11.4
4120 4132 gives 11.8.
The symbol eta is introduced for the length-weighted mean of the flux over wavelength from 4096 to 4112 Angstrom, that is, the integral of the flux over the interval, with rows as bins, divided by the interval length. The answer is 10.8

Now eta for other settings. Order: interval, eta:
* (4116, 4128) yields 12.5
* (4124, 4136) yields 11.1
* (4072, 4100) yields 11.3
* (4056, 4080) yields 9.9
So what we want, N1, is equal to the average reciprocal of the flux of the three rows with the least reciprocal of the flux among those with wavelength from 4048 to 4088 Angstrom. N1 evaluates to 0.088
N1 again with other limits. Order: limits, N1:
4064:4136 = 0.078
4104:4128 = 0.078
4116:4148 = 0.080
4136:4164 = 0.083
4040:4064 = 0.092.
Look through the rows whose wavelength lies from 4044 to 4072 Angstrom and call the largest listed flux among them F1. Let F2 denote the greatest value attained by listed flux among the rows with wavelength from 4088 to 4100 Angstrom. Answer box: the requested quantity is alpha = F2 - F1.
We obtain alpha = 1.5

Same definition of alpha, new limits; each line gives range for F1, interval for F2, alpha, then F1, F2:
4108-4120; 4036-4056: -1.5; 13.1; 11.6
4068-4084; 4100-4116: 1.6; 11.5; 13.1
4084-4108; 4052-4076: -1.5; 12.5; 11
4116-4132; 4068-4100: -0.4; 12.9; 12.5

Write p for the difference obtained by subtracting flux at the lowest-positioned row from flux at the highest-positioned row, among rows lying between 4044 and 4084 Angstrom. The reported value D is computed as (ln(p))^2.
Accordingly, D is 1.2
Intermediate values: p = 3.0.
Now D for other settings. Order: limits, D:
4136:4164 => 1.4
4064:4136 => 0.0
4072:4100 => 0.8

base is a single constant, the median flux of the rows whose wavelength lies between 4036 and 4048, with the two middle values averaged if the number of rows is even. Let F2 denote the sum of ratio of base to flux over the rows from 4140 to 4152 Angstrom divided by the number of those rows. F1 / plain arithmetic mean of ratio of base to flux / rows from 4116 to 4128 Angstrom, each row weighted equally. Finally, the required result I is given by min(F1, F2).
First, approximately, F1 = 0.90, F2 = 1.04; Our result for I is 0.90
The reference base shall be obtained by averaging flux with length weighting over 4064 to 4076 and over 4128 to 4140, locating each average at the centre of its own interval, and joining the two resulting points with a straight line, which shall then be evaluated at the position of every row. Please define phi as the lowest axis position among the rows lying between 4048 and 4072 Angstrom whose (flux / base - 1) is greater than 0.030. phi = 4050.0 Angstrom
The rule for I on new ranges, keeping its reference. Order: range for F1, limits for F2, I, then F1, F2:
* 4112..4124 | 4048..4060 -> 0.88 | 0.88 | 1.08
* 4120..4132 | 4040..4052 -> 0.96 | 0.96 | 1.14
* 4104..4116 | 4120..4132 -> 0.95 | 0.95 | 0.96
